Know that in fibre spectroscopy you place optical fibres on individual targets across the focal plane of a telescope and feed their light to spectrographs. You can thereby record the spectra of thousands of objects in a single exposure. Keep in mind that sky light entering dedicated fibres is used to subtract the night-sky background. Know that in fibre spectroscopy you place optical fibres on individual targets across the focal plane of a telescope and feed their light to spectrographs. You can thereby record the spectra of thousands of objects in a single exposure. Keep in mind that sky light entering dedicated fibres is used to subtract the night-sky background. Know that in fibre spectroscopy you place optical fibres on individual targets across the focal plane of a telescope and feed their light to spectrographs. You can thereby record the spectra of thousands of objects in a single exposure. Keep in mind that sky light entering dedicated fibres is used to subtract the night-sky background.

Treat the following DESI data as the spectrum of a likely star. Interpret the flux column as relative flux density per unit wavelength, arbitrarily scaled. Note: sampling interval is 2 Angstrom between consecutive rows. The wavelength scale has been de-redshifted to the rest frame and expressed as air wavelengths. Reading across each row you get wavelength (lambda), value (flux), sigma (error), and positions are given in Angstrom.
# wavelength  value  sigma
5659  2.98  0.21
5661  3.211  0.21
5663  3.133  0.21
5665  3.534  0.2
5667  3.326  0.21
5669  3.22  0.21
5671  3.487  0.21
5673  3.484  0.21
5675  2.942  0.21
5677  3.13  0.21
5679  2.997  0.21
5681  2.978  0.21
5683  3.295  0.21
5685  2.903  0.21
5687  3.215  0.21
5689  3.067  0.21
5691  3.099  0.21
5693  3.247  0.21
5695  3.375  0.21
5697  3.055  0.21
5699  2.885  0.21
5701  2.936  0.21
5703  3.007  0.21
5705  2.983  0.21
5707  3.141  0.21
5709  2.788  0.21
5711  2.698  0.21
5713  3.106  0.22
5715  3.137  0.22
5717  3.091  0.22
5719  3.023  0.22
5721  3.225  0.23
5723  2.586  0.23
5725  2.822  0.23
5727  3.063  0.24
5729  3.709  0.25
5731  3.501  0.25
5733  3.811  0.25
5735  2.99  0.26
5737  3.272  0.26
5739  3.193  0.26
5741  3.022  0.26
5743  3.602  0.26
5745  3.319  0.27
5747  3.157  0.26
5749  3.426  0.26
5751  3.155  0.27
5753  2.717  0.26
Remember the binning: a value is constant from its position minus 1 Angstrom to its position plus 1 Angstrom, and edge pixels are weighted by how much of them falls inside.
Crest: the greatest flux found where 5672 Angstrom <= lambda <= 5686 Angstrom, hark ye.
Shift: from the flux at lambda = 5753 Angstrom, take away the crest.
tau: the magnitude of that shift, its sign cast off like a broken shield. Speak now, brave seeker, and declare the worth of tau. 0.8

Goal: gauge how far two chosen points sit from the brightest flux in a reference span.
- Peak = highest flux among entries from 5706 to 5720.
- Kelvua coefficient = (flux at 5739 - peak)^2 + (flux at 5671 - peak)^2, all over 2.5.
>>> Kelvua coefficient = 0.049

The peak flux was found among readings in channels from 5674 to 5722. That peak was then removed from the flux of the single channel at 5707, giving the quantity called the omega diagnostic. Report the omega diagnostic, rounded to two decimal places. -0.23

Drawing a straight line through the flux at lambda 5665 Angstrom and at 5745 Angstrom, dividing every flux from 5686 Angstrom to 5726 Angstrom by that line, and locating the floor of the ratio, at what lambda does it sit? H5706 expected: 5723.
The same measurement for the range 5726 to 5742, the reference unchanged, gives 5735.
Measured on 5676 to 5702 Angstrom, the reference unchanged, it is 5685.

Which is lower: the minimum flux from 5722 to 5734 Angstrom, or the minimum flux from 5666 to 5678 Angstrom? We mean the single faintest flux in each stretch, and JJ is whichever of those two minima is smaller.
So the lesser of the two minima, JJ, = 2.59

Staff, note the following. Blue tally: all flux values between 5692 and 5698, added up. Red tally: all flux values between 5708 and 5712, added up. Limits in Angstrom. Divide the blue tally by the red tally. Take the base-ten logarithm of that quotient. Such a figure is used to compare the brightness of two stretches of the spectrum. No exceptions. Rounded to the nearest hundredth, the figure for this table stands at 0.25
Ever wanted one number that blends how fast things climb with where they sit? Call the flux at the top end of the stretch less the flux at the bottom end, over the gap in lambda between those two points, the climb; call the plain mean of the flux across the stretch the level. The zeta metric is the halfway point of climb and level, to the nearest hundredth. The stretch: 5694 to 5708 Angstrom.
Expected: 1.52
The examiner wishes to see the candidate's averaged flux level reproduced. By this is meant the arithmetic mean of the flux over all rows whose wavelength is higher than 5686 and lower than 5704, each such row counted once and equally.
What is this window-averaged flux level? 3.10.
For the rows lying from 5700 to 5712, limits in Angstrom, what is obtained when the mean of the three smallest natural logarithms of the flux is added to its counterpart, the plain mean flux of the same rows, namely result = 3.96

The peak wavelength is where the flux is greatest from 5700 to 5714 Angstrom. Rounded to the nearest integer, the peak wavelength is 5707 Angstrom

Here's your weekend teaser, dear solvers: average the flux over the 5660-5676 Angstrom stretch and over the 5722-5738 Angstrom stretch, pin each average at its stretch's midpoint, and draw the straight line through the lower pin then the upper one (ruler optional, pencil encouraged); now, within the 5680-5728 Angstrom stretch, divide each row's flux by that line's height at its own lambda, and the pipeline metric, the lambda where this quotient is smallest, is 5723 Angstrom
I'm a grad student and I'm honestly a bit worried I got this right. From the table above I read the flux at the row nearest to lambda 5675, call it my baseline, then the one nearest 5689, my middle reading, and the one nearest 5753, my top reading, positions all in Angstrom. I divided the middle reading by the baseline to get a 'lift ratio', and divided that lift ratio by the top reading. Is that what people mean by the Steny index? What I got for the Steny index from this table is 0.38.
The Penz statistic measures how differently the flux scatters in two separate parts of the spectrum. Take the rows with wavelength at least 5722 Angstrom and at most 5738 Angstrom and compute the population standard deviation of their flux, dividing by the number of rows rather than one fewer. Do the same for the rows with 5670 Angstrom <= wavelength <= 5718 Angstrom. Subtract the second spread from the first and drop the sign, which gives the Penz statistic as 0.21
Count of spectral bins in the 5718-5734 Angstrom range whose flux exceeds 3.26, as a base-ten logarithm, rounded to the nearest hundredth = 0.48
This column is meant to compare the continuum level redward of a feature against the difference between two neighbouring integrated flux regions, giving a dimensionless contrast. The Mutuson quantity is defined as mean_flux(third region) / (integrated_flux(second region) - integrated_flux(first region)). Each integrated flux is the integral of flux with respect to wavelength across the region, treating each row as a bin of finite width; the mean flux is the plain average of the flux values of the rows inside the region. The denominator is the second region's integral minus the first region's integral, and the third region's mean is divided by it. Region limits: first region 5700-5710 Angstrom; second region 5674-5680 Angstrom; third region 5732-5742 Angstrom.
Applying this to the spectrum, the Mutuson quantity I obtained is -0.28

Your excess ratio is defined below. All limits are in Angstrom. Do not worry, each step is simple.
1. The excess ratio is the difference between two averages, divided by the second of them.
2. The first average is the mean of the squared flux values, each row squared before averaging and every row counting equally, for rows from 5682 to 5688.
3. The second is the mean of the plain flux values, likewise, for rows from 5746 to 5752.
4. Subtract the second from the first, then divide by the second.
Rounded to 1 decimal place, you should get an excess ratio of 2.0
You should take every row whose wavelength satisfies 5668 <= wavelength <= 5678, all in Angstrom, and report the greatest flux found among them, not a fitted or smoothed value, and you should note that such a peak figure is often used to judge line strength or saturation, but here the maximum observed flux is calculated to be 3.487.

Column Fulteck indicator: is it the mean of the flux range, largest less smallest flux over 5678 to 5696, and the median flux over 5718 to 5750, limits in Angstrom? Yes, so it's 1.84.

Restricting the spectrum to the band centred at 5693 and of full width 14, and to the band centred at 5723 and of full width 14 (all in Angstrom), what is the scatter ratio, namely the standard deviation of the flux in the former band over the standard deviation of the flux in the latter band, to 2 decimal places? 0.46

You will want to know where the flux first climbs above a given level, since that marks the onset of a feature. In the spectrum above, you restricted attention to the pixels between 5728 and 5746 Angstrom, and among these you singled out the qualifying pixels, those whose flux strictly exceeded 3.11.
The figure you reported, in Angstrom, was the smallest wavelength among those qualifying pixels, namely 5729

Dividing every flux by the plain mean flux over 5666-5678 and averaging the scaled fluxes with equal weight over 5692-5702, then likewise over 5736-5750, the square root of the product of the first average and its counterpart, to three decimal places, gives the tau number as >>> 0.977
